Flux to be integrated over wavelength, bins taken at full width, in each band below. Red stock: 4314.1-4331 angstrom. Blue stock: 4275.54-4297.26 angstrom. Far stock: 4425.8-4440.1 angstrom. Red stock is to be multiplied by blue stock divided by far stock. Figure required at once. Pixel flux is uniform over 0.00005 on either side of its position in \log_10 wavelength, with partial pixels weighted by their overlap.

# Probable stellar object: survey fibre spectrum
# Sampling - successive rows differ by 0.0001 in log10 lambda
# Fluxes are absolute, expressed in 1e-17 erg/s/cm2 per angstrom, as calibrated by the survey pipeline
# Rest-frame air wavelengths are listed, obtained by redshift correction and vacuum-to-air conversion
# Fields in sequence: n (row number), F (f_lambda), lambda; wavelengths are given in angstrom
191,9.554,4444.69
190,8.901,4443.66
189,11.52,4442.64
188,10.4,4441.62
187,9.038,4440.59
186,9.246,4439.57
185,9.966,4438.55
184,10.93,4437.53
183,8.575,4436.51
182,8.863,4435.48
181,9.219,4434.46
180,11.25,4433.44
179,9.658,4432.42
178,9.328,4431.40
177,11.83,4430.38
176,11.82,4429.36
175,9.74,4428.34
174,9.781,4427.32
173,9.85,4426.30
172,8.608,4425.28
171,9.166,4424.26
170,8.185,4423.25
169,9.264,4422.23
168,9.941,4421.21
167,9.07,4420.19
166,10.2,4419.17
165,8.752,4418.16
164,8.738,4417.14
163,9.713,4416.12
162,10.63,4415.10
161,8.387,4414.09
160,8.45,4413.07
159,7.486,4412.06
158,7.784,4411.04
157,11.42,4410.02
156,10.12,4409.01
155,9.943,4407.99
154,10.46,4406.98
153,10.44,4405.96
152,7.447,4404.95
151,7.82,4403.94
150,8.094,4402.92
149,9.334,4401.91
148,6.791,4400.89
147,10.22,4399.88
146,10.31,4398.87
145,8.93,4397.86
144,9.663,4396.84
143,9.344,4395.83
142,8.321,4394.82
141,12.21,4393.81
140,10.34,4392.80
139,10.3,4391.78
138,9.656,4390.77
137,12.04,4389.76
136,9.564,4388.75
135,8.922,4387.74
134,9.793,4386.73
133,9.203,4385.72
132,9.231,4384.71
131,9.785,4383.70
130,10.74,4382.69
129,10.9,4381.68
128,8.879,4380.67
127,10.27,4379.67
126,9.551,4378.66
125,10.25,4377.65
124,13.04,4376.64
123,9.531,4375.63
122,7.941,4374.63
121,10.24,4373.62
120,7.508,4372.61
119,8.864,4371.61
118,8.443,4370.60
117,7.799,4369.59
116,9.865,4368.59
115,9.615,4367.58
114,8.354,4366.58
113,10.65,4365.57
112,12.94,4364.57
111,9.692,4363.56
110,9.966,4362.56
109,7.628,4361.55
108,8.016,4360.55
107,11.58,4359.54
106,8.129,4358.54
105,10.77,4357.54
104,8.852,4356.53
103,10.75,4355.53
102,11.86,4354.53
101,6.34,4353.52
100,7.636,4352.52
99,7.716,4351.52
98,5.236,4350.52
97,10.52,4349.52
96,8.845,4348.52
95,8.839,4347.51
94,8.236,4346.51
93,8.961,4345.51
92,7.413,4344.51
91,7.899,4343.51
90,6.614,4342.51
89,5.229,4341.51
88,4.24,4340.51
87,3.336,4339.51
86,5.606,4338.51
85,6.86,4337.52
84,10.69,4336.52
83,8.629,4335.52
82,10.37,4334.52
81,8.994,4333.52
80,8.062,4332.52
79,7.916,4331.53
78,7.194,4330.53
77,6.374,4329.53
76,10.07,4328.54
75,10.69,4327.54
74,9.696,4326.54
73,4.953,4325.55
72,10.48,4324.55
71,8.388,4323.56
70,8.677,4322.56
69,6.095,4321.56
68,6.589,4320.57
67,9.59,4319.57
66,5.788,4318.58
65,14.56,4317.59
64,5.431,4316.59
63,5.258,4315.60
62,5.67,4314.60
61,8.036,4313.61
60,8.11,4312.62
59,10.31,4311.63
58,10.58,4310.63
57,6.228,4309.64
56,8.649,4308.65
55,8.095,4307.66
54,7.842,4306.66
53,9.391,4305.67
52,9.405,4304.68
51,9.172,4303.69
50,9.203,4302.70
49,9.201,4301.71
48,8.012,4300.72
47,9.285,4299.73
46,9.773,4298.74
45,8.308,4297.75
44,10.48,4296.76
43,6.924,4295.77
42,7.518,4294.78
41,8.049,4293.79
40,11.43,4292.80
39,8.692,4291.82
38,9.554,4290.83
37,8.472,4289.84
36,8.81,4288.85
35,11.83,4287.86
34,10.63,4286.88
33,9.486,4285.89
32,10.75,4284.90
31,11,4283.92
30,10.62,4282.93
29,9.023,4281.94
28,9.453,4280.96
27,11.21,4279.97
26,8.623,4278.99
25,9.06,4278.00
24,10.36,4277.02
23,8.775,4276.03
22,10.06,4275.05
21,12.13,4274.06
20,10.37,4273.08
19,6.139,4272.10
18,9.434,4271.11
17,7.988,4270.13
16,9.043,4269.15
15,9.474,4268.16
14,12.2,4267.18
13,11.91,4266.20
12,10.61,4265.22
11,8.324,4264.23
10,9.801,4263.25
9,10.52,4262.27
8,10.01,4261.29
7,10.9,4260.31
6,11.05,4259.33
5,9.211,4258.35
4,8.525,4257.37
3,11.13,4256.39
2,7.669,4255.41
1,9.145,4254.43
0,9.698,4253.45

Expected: 196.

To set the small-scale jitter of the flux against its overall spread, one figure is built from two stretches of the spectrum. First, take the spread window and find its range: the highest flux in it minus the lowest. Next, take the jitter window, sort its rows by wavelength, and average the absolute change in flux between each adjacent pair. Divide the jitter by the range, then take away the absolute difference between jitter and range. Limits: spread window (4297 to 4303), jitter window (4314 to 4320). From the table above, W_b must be 0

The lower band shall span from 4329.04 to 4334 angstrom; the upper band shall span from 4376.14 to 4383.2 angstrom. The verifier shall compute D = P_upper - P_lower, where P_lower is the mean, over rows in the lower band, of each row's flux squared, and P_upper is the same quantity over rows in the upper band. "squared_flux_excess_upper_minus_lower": 52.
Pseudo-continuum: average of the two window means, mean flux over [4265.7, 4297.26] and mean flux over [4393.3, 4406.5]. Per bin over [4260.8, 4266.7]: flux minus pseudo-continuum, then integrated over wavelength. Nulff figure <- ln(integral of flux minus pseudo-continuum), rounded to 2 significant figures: 1.5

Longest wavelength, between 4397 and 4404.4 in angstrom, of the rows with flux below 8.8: 4403.94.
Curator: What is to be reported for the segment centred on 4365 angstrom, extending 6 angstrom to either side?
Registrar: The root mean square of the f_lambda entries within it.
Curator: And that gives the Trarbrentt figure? 9.7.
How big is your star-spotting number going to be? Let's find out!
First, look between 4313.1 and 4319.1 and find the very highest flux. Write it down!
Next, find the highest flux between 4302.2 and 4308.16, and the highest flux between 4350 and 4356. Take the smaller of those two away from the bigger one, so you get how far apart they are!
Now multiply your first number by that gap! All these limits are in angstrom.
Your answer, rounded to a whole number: 36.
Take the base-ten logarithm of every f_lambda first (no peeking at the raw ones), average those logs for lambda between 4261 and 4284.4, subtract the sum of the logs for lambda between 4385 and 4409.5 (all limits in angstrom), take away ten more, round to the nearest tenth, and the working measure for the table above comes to -32.4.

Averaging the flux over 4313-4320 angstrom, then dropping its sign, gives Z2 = 7.8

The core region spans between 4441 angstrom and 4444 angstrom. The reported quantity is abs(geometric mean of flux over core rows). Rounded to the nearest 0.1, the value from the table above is 10.2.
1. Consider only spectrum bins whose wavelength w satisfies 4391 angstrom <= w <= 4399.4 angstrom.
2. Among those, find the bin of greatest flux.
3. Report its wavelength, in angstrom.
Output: 4393.81 angstrom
